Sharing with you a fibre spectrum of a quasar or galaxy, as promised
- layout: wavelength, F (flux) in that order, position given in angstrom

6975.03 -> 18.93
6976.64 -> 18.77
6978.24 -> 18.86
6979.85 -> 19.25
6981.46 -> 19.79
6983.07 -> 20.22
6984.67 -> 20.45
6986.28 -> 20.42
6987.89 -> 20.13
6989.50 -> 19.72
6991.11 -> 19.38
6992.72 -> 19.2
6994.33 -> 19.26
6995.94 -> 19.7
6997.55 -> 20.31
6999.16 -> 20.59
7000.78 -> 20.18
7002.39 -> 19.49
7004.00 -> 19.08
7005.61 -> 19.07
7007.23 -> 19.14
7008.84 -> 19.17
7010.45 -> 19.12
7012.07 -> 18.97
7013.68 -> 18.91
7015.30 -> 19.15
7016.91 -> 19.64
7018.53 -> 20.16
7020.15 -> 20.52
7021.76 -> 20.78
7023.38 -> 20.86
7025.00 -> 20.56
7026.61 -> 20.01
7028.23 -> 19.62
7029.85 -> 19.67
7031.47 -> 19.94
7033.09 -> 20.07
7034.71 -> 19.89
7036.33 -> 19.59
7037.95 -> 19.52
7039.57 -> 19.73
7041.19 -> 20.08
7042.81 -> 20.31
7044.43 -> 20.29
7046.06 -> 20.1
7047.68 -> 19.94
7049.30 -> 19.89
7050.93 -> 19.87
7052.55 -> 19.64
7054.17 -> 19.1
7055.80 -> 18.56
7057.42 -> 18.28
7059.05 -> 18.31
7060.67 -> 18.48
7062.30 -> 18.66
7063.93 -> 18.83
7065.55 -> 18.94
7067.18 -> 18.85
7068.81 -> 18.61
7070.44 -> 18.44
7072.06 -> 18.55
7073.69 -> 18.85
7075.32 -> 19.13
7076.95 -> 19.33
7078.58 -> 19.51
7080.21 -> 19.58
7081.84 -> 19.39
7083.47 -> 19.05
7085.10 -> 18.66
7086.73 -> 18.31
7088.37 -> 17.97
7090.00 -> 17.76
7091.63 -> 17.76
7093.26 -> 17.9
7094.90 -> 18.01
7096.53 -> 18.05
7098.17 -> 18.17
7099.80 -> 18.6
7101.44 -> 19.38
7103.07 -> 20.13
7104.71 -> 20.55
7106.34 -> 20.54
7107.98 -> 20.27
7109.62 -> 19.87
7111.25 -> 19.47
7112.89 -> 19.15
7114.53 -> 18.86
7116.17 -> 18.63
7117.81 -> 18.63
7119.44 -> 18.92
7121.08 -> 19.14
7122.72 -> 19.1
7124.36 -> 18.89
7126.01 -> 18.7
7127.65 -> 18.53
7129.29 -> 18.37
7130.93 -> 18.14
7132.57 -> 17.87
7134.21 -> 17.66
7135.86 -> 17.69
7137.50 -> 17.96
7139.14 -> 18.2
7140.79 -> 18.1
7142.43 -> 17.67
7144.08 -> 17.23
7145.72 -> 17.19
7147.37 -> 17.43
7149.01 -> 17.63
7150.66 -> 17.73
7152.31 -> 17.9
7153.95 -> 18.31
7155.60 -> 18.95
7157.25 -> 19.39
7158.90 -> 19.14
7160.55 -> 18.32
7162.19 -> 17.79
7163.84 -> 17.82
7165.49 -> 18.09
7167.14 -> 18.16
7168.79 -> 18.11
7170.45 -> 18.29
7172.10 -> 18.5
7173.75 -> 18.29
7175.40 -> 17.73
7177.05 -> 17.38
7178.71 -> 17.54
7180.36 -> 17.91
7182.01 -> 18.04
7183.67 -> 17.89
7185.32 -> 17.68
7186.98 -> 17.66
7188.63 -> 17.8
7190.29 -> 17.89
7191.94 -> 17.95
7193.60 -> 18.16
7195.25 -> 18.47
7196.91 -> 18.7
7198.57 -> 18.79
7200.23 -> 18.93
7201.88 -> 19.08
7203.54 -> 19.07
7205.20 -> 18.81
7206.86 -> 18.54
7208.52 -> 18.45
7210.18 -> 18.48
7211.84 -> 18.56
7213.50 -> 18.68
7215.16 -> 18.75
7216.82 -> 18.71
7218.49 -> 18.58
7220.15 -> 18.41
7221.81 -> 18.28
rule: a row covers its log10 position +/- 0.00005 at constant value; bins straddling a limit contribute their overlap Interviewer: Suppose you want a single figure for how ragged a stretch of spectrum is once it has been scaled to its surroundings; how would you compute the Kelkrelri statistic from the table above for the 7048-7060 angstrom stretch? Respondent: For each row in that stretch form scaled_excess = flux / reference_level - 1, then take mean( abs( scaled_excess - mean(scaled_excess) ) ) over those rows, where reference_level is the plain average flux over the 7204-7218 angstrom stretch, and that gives 0.033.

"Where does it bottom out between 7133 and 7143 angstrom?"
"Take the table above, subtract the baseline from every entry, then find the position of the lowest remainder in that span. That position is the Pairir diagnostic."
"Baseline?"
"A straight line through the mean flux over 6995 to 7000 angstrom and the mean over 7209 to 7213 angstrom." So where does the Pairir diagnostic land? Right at 7134.21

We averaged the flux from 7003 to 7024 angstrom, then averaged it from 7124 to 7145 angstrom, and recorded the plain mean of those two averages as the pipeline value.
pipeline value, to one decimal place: 18.8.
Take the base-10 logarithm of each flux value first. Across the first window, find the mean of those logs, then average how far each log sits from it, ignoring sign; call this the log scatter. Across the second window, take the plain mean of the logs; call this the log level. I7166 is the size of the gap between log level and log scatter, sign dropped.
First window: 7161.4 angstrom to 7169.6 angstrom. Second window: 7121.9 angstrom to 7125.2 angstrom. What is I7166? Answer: 1.27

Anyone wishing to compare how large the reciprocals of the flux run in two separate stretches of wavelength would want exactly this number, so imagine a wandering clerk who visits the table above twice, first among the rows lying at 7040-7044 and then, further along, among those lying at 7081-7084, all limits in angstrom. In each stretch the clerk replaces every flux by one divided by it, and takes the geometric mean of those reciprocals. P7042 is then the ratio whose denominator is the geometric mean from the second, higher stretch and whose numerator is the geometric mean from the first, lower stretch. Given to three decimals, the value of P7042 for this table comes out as 0.952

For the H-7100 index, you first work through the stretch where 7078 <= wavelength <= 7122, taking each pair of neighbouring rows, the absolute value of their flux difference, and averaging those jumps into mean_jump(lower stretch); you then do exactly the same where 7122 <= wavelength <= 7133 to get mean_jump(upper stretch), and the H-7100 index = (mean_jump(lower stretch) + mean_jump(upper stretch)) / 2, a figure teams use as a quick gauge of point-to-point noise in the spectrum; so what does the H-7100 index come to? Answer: 0.239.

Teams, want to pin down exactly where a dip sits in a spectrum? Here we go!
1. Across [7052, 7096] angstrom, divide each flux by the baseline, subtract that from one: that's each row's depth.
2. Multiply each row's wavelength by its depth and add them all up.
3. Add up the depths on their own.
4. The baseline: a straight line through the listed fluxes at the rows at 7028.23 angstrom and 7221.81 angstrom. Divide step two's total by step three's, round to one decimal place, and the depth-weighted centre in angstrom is 7076.1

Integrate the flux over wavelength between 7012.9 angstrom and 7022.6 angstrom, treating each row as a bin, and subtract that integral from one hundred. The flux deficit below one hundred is -93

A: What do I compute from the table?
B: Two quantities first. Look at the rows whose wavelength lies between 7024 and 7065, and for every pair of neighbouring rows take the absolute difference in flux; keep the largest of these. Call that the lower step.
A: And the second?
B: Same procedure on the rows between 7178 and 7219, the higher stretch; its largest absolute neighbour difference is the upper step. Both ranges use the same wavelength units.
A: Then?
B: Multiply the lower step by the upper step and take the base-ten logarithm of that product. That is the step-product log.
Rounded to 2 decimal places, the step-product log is -0.69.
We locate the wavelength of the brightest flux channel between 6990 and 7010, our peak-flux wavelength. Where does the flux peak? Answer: 6999.16 angstrom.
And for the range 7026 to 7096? 7042.81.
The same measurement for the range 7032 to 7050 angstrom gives 7042.81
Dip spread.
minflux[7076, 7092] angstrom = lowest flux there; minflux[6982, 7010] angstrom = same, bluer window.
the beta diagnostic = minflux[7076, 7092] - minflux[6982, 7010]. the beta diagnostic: -1.3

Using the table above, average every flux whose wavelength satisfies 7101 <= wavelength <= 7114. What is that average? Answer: 19.9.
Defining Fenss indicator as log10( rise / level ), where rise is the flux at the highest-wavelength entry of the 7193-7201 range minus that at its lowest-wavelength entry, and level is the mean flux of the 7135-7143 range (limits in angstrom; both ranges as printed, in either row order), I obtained -1.4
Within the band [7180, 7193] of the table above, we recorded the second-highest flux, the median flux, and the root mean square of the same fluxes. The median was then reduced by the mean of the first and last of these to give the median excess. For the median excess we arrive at -0.01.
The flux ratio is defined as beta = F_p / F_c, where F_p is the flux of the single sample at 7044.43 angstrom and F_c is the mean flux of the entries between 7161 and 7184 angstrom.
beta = 1.13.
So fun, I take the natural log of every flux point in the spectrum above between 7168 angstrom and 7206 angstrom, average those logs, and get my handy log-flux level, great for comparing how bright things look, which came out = 2.90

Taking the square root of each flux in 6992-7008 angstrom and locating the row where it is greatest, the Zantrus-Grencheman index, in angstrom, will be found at 6999.16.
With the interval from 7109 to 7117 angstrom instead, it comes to 7109.62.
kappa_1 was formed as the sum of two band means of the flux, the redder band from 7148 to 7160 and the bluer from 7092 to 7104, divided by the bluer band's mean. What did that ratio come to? 1.99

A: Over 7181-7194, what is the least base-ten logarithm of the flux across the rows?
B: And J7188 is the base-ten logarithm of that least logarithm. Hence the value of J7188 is 0.096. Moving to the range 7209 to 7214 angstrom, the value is 0.103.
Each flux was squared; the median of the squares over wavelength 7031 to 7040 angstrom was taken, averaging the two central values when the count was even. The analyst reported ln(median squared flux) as 5.97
